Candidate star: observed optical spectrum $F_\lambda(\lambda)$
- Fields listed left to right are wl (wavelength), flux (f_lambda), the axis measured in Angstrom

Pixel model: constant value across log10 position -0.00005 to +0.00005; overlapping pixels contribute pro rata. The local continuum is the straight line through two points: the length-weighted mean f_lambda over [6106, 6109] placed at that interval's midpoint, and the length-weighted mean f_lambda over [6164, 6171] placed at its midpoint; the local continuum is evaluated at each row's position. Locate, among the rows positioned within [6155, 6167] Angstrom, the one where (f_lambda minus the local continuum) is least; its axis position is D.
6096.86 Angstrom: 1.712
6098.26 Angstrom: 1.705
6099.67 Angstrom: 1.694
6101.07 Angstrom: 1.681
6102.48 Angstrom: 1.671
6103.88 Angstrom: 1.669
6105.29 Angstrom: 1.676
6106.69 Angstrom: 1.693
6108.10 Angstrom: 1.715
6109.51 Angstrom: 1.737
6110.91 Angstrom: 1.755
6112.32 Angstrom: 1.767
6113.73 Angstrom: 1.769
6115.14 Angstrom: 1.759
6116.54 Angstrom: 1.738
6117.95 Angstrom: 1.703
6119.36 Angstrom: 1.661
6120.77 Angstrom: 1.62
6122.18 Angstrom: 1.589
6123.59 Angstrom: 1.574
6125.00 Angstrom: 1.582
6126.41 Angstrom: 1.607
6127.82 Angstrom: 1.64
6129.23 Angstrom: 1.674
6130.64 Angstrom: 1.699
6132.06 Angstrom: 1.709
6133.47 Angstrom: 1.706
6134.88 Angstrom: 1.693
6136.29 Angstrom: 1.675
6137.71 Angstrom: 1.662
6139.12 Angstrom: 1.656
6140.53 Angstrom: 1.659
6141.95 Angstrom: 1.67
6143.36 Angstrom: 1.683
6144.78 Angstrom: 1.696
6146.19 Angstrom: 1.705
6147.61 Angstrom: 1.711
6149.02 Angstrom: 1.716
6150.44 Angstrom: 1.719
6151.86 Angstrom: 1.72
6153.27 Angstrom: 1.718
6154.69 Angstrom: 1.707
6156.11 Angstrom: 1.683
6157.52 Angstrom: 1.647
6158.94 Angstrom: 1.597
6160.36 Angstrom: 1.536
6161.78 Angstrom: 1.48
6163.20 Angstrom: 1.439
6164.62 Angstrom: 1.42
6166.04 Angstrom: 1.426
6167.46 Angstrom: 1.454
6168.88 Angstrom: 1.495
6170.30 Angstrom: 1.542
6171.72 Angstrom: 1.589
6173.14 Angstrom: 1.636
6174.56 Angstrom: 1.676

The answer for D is 6164.62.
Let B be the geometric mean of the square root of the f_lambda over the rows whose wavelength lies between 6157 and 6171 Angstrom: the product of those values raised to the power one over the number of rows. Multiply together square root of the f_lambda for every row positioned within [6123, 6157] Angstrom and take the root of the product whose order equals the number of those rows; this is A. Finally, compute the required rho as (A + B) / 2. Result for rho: 1.26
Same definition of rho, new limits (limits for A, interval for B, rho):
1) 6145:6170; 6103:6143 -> 1.28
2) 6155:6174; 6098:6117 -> 1.27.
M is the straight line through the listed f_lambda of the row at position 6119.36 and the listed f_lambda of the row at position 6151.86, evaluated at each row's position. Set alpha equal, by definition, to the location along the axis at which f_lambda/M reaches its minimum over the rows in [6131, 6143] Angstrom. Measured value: 6139.12 Angstrom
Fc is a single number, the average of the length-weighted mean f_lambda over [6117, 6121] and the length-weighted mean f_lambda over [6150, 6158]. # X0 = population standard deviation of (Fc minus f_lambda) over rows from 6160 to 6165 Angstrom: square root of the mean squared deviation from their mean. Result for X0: 0.044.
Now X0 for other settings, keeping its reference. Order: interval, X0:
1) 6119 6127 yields 0.029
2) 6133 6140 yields 0.019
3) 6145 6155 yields 0.006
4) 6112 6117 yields 0.012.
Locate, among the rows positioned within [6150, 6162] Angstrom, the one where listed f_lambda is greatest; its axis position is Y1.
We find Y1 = 6151.86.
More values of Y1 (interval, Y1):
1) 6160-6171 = 6170.30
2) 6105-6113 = 6112.32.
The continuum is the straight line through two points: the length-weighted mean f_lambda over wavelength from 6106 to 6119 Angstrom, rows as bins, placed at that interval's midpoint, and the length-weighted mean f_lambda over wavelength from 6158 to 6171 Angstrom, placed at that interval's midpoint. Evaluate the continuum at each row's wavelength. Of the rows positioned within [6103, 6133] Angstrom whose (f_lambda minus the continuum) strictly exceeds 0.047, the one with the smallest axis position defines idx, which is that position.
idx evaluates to 6130.64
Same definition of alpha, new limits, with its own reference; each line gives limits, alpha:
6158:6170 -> 6164.62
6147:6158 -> 6157.52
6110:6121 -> 6120.77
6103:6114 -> 6103.88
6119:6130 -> 6123.59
